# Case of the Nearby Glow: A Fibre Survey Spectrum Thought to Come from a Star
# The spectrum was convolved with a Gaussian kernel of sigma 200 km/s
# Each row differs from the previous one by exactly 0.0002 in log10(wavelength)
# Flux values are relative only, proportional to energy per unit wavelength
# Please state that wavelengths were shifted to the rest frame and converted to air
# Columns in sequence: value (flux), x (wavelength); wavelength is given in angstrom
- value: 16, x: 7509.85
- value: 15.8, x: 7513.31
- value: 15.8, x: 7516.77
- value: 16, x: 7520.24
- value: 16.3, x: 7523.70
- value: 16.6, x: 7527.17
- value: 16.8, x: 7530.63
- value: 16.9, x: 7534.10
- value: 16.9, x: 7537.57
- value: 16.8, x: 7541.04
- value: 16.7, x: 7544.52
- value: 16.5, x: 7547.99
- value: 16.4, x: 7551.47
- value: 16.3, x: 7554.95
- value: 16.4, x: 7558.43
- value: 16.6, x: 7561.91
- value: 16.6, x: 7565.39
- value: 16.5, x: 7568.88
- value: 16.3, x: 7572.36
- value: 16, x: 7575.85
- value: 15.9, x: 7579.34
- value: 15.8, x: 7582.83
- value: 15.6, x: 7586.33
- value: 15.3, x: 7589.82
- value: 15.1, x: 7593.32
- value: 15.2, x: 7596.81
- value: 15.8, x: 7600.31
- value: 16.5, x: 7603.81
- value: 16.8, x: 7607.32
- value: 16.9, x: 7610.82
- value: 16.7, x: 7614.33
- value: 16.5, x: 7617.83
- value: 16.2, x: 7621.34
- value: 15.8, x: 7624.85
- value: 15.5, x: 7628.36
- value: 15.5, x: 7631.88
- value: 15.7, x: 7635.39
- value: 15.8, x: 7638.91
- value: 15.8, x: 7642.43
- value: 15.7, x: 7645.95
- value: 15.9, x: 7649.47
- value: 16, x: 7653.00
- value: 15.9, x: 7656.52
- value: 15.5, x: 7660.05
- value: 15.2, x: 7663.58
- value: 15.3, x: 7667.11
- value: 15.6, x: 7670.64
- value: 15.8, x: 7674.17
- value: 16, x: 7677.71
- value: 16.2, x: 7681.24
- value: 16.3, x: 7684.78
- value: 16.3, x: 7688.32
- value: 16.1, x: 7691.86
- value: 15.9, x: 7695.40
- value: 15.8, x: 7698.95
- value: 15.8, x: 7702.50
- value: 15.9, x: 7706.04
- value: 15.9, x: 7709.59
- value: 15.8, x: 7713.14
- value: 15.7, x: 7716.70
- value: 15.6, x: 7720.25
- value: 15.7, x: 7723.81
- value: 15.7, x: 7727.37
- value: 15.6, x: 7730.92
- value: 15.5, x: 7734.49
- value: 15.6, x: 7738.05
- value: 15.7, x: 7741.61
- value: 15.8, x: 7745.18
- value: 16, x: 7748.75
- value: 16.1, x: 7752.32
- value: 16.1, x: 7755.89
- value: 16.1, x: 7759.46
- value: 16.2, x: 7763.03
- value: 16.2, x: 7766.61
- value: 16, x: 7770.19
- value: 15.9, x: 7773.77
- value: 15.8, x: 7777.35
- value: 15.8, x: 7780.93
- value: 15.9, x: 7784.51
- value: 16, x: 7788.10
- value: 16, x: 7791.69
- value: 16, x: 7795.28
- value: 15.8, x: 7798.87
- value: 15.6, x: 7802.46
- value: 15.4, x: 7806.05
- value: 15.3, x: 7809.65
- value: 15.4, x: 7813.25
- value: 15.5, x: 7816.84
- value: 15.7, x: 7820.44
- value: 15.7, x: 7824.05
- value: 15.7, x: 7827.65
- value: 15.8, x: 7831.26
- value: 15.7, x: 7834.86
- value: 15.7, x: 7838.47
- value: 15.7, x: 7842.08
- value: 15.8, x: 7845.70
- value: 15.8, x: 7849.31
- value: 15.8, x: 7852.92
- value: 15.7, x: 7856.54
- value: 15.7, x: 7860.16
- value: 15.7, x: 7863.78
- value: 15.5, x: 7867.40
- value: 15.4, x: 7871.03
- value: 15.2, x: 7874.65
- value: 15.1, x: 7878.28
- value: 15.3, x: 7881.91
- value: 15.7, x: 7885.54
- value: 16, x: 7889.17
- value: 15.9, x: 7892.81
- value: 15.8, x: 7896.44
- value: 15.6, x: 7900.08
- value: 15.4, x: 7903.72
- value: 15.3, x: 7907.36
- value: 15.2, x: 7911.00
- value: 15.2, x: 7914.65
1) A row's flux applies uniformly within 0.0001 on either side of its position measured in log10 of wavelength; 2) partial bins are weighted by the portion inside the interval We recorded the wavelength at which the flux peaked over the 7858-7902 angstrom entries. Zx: 7889.17 angstrom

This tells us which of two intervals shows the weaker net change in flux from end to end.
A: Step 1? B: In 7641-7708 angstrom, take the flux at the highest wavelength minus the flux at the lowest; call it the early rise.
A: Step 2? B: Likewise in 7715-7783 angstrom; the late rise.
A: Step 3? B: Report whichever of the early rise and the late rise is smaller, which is 0.10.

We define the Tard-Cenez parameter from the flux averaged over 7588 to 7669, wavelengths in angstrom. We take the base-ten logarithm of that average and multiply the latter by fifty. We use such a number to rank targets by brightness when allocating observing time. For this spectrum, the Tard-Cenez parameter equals 60.0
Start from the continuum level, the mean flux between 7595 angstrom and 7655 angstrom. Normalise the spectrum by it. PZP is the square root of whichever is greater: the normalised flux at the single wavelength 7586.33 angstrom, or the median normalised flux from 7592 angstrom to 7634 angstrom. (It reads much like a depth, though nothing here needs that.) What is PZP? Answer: 1.00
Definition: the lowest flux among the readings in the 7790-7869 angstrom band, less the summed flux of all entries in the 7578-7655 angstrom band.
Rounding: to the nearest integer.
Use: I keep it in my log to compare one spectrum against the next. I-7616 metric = -335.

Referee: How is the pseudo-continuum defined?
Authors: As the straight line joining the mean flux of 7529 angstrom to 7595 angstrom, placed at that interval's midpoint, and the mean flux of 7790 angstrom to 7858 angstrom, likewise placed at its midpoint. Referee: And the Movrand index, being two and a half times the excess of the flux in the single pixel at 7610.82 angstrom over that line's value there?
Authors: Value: 1.8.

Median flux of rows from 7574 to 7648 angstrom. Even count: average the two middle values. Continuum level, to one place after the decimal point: 15.8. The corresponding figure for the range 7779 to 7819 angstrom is 15.8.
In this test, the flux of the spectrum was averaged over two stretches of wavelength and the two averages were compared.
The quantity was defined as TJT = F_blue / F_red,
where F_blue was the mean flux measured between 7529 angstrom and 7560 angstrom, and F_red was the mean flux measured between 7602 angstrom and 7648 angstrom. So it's 1.033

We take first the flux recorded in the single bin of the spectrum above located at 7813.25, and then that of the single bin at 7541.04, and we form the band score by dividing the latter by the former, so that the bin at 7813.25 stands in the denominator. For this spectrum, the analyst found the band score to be 1.09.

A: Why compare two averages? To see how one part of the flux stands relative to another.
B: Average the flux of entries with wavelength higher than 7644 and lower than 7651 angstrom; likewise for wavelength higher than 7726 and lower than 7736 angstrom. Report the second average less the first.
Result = -0.20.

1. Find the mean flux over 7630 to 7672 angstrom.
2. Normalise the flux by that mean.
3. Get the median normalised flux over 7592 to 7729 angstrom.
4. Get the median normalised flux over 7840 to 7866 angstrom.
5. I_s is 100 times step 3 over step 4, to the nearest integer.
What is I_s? 101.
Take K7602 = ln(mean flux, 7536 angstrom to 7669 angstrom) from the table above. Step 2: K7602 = 2.78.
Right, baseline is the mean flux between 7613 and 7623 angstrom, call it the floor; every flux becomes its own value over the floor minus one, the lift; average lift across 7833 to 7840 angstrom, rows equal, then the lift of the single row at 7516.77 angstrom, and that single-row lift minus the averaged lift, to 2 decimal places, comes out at 0.01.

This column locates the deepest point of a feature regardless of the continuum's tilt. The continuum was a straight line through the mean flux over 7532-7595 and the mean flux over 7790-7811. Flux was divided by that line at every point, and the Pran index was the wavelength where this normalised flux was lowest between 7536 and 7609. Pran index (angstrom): 7593.32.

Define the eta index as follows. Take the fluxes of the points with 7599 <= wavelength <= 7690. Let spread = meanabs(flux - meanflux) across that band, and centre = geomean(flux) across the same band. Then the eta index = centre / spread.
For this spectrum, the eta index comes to 44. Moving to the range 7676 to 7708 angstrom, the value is 94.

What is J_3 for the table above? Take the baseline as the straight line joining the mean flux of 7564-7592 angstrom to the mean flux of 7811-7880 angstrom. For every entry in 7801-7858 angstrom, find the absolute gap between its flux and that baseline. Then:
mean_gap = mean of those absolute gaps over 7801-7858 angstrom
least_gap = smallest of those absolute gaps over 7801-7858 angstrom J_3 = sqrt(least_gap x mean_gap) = 0.09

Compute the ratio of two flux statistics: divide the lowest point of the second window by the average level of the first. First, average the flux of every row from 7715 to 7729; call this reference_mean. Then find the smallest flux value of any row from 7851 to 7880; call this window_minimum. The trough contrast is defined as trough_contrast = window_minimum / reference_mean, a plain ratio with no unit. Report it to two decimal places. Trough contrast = 0.96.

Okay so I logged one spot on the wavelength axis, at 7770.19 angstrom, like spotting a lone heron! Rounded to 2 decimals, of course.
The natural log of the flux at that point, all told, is 2.77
